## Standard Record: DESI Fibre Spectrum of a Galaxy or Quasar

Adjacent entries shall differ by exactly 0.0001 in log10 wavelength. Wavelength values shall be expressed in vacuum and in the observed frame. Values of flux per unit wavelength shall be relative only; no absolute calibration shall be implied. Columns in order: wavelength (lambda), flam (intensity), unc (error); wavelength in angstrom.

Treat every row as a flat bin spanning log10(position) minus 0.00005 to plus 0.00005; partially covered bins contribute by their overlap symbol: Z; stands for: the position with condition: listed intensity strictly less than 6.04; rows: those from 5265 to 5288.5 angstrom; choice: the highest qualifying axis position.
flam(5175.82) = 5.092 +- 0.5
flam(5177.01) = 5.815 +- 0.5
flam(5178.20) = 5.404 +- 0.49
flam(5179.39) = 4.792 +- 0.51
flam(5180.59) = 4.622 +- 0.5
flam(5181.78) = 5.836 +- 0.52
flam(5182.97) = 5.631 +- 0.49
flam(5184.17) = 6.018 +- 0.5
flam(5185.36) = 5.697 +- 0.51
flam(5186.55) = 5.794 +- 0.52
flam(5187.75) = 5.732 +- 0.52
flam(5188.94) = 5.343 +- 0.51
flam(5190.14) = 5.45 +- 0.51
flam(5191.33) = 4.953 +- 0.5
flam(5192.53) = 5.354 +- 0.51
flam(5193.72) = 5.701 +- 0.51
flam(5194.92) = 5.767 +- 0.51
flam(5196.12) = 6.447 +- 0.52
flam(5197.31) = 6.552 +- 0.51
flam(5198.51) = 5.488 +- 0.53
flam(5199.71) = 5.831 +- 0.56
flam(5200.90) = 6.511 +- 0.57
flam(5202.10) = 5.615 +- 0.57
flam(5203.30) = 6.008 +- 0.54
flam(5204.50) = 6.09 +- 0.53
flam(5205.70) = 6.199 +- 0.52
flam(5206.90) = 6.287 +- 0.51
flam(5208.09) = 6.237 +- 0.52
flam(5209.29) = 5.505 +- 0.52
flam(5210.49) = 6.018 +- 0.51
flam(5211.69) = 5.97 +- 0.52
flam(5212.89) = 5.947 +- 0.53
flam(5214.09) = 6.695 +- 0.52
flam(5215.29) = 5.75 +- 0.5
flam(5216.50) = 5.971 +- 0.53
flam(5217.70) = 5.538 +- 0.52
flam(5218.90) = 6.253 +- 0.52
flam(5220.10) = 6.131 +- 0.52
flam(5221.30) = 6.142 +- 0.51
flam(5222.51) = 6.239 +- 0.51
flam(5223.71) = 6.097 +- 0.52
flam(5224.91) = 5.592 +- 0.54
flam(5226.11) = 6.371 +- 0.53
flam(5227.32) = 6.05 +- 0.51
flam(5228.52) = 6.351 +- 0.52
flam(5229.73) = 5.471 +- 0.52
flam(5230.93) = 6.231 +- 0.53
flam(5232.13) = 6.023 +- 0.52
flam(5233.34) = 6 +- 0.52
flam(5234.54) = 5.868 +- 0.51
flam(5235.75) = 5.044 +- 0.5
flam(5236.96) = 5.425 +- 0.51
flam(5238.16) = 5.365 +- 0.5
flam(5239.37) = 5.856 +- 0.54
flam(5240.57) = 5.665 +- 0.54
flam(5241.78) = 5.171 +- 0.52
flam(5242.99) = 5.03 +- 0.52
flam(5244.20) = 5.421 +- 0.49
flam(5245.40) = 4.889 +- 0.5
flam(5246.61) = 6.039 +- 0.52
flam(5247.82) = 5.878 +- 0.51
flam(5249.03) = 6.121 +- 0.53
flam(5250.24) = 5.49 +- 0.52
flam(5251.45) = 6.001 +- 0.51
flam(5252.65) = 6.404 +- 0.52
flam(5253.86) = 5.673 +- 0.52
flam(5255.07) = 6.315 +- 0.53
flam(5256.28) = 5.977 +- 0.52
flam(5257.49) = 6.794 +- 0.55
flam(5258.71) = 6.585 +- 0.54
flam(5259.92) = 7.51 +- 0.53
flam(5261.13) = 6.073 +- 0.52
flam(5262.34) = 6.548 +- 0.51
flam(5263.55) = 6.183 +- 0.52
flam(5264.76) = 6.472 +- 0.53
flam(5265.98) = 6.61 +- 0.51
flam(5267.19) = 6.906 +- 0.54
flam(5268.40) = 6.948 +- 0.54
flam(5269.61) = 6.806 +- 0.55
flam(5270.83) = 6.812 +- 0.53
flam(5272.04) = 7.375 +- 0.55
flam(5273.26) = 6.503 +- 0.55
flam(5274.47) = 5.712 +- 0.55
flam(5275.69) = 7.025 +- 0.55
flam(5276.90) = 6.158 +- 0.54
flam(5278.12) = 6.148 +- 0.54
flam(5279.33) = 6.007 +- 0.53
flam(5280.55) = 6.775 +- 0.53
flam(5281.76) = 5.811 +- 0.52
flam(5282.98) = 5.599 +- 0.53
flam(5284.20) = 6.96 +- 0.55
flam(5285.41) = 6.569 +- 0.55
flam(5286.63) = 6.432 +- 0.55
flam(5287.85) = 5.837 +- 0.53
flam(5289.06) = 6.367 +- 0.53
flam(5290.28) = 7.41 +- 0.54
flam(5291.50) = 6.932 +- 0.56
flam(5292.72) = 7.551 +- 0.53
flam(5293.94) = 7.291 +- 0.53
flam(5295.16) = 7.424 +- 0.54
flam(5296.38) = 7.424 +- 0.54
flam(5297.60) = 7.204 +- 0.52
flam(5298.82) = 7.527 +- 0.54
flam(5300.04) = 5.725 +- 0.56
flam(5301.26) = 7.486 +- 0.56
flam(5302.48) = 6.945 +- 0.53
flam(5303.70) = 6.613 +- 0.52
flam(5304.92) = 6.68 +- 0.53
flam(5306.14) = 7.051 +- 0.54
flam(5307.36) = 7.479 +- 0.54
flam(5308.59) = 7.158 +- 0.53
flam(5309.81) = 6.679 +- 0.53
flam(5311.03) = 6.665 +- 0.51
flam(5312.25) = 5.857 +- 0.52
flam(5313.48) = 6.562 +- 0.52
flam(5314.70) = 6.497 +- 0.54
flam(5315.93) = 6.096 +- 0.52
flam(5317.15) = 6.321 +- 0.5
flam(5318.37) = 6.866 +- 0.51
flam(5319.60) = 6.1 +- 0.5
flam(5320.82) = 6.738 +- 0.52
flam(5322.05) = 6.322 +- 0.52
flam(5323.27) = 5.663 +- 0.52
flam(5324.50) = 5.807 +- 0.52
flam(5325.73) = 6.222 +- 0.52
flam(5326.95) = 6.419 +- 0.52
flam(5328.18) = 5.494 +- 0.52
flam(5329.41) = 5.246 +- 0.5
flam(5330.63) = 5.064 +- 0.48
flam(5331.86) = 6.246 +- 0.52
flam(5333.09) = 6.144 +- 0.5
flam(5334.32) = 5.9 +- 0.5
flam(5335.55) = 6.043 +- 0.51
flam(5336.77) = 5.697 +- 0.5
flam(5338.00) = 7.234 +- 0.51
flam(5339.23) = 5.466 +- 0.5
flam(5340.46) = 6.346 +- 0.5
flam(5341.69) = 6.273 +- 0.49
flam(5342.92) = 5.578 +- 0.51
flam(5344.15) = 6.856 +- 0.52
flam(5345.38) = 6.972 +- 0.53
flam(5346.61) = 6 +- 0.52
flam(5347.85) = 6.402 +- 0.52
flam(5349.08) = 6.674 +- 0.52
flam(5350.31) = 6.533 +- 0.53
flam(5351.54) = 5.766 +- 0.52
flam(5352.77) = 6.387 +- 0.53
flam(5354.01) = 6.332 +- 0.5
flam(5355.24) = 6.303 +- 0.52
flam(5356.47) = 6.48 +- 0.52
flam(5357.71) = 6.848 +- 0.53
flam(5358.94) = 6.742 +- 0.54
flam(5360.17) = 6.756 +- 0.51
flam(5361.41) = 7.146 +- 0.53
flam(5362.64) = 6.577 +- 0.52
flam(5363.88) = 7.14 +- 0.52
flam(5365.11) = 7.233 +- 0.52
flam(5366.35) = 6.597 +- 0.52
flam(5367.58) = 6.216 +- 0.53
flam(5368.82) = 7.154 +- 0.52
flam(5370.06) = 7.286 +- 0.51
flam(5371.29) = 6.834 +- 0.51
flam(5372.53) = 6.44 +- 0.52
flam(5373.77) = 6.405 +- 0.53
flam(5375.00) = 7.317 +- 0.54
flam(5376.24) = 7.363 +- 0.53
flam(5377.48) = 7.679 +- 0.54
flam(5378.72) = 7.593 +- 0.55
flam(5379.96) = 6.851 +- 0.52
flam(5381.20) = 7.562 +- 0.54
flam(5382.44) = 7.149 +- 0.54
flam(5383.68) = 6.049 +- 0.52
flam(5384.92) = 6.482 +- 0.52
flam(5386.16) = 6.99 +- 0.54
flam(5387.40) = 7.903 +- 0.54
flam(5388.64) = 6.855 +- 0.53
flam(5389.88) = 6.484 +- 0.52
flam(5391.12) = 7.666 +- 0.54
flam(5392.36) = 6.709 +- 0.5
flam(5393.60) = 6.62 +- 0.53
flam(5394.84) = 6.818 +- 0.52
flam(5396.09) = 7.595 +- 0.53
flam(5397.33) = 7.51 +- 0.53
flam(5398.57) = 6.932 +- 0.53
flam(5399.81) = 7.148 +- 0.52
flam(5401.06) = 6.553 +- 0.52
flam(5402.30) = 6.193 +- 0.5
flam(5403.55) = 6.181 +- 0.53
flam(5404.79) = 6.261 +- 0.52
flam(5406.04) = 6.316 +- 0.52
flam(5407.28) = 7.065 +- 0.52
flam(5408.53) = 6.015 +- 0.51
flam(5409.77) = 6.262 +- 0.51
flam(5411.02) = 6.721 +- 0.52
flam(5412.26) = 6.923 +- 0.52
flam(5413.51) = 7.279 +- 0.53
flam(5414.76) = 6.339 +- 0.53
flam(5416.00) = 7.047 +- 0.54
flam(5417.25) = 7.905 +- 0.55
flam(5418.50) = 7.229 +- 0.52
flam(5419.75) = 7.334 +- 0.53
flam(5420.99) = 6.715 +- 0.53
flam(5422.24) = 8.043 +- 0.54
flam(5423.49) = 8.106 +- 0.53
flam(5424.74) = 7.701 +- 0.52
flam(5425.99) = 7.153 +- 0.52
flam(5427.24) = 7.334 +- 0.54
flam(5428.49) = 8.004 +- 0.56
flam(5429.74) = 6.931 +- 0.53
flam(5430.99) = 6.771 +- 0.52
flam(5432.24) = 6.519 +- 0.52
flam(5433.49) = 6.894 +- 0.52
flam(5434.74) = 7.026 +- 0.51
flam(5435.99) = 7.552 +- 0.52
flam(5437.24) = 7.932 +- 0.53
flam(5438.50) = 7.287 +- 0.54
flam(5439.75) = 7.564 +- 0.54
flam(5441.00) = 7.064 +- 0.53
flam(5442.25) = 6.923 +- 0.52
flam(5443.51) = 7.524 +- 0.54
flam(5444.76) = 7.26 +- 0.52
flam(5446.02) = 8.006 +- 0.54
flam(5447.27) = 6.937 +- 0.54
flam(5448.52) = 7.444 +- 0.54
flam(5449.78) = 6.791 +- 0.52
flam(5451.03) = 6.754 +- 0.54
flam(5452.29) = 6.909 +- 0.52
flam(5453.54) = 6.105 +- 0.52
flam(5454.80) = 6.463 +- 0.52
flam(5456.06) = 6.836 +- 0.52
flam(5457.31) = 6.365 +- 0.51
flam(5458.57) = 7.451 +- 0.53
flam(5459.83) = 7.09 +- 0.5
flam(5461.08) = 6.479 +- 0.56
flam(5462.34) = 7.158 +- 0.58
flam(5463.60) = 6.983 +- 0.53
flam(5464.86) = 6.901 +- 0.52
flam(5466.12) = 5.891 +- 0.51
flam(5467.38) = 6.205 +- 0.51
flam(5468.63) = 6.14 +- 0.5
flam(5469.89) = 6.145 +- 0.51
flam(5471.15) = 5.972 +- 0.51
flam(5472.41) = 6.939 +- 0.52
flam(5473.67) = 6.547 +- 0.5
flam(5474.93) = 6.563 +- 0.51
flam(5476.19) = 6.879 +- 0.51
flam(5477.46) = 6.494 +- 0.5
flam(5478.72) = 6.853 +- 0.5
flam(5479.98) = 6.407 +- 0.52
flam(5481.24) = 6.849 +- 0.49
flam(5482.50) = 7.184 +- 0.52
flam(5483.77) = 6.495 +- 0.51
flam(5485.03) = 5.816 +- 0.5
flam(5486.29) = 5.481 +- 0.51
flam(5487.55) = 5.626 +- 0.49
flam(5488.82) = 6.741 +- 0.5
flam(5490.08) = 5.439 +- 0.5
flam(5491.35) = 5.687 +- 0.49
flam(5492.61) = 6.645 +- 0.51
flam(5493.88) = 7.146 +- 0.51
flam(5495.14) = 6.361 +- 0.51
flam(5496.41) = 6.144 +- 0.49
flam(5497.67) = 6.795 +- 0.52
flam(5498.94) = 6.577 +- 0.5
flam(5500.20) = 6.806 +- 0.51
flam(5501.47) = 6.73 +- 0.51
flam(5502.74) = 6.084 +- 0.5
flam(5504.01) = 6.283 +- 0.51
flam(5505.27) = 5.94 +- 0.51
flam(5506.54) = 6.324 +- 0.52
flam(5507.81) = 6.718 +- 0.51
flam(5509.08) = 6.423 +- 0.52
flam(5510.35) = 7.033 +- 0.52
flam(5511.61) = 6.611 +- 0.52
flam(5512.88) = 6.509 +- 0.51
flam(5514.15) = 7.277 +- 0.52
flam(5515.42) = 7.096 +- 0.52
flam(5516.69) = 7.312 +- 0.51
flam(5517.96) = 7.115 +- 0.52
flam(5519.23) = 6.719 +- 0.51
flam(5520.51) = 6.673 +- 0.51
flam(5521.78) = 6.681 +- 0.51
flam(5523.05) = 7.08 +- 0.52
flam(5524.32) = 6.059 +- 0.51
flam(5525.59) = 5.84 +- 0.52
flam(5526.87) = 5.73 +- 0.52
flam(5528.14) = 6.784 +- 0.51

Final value 5287.85 angstrom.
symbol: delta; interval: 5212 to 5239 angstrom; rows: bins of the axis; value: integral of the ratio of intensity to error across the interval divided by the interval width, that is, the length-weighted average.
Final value 11.5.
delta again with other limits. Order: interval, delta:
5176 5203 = 10.9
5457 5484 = 12.9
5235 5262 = 11.3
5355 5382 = 13.2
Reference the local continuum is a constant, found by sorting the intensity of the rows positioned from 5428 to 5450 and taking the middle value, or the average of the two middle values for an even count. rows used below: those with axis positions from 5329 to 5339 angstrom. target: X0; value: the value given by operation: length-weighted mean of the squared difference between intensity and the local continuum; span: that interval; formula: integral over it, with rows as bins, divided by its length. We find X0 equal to 1.87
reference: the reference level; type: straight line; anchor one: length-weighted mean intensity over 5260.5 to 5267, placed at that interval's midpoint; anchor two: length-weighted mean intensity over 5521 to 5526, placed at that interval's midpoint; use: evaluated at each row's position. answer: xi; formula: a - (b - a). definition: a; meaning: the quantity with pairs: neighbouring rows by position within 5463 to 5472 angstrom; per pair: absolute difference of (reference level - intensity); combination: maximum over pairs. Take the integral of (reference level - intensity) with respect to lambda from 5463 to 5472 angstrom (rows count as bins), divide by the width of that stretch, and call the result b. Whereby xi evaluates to 1.9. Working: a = 1.01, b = 0.1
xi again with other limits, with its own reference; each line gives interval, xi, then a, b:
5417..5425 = 3.8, 1.33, -1.1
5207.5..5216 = 1.5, 0.95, 0.4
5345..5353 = 1.9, 0.97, 0.1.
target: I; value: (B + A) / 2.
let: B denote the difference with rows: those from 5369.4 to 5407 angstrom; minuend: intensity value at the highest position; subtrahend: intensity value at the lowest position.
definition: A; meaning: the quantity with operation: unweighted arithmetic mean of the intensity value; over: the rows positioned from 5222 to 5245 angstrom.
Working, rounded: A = 5.75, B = -1.0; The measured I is 2.4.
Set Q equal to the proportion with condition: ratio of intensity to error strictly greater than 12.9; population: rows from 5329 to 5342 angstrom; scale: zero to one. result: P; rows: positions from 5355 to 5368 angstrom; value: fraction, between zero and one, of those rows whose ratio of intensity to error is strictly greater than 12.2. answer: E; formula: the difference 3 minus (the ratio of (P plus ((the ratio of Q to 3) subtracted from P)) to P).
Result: 1.0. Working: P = 0.8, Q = 0.1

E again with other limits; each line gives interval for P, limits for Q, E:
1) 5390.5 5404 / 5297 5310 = 1.2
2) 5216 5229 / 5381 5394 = 2.2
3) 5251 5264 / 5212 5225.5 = 1.0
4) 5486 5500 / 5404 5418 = 1.3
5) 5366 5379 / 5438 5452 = 1.3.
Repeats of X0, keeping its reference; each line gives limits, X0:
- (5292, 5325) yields 0.52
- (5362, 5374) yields 0.27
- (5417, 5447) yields 0.25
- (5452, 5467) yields 0.41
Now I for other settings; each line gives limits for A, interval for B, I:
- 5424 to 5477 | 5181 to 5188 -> 3.4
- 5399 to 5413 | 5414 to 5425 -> 3.9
